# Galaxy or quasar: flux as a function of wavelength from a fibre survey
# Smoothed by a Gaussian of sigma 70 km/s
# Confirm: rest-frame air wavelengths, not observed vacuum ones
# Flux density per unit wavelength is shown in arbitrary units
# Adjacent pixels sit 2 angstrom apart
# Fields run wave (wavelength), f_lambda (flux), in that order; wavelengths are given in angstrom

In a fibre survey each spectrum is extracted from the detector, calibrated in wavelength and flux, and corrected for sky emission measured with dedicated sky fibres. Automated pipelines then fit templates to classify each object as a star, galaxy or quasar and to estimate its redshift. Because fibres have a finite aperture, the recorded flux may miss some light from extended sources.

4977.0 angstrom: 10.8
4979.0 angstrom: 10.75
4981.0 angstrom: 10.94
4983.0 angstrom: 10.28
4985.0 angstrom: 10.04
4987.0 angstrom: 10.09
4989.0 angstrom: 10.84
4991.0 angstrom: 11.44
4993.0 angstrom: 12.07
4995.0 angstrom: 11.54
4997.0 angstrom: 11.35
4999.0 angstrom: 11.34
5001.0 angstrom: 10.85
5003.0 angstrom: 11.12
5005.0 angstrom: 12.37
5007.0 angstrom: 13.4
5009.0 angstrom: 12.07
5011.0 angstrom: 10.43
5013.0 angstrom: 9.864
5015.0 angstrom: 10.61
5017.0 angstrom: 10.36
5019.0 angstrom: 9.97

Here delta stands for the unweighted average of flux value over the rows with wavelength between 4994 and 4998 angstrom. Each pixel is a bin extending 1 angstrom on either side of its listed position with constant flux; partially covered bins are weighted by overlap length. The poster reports 11.4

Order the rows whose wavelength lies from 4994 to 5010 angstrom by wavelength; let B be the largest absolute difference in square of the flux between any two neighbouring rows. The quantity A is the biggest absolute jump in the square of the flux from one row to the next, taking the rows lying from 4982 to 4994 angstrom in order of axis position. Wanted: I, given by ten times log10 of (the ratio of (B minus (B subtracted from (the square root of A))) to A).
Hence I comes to 6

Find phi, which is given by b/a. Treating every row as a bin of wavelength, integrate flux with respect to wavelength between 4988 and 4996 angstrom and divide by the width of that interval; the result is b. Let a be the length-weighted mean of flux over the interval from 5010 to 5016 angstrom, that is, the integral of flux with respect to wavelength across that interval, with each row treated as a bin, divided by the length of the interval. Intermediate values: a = 10.3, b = 11.5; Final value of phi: 1.11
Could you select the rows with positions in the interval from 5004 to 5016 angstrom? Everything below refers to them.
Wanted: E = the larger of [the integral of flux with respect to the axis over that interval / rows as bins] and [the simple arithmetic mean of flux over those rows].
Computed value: 137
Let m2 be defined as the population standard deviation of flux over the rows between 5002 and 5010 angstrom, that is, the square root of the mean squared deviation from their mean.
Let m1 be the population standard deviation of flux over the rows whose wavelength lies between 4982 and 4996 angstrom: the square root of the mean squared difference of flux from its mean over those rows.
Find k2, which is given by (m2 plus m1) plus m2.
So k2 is 2.37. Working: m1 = 0.74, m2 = 0.81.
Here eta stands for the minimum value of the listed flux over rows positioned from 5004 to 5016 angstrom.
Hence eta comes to 9.864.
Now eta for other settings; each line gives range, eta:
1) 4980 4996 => 10.04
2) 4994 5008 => 10.85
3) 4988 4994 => 10.84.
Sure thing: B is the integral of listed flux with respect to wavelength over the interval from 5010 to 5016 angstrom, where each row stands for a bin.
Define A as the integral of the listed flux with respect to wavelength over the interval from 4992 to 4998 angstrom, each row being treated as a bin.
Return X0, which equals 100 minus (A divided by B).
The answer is 98.9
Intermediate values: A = 69.9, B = 61.8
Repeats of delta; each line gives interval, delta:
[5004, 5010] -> 12.6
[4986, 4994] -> 11.1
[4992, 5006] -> 11.5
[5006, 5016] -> 11.3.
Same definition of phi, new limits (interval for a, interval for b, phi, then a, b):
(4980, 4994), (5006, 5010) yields 1.18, 10.8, 12.7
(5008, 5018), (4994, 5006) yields 1.07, 10.7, 11.4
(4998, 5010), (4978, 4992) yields 0.90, 11.9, 10.6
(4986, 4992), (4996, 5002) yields 1.04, 10.8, 11.2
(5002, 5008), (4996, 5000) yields 0.92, 12.3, 11.3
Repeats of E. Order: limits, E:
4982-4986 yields 41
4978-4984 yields 64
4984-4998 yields 155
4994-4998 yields 46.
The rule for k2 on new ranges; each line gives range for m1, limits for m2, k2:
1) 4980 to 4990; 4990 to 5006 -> 1.30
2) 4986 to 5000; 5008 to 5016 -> 2.20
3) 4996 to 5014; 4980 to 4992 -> 2.02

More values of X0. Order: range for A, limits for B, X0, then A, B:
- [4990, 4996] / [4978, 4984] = 98.9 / 70.1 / 63.9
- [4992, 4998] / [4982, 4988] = 98.9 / 69.9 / 60.8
